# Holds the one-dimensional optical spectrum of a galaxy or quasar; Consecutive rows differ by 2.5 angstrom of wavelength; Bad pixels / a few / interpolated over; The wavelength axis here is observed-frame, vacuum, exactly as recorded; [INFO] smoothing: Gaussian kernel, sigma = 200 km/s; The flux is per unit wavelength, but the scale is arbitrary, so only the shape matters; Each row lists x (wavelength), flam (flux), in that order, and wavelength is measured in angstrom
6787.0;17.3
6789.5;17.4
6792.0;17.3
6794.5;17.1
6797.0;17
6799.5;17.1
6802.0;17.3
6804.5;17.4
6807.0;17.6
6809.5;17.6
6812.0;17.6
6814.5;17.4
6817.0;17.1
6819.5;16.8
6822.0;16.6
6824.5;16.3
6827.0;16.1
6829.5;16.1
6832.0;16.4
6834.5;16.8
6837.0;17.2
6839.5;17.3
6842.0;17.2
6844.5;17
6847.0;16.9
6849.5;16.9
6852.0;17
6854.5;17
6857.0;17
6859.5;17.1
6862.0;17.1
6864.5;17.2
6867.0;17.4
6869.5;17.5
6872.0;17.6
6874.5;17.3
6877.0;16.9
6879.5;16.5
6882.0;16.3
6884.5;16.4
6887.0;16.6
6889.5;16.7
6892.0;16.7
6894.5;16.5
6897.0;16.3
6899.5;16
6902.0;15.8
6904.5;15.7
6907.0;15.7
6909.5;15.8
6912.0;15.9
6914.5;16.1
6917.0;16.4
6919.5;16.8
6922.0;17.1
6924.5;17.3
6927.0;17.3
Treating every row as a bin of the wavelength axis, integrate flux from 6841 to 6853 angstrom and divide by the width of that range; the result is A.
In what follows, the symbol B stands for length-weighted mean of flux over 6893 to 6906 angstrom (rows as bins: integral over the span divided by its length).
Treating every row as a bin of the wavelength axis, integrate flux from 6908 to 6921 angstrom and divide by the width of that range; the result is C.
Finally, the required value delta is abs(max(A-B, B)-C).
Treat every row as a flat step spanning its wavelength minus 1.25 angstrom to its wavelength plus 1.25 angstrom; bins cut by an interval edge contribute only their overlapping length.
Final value 0.1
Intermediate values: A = 17.0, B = 16.1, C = 16.2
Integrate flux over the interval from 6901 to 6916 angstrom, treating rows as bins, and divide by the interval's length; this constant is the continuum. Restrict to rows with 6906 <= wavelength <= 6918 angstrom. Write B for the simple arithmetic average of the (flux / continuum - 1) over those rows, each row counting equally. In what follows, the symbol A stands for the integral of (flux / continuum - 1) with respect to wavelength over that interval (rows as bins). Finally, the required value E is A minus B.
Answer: 0.09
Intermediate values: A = 0.1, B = 0.01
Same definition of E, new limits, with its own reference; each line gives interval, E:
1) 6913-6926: 0.67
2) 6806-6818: 1.13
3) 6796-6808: 1.00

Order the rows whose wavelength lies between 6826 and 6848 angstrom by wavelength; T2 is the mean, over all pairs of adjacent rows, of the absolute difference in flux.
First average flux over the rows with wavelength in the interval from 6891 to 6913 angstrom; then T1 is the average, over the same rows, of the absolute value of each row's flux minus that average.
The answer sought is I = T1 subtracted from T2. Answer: -0.10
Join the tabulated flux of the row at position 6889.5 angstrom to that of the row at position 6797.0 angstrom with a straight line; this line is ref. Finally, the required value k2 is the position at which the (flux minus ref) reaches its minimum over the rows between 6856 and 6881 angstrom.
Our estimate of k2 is 6879.5 angstrom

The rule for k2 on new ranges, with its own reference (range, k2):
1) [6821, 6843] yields 6827.0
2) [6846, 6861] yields 6847.0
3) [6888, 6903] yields 6902.0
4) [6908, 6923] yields 6909.5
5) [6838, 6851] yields 6847.0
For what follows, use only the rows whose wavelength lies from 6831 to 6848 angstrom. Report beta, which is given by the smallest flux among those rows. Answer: 16.4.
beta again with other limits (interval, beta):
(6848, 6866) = 16.9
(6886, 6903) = 15.8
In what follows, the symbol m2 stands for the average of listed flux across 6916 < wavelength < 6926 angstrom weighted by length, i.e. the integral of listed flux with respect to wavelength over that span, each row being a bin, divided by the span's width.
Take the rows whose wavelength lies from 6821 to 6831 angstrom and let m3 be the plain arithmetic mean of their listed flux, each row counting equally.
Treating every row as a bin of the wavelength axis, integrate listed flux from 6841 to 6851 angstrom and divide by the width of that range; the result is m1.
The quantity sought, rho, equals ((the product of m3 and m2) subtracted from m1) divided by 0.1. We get -2584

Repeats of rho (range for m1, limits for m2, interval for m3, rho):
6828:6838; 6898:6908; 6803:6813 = -2610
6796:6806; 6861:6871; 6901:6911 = -2555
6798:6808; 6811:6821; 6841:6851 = -2751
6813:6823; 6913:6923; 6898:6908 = -2448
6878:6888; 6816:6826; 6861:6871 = -2720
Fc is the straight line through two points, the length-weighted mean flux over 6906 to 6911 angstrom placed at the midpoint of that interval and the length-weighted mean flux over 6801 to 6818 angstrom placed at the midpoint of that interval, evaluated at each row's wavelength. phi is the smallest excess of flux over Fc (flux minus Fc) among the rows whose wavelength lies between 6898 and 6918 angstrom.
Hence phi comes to -0.1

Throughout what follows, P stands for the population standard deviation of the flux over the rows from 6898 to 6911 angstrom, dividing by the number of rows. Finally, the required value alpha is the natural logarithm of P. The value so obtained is -2.2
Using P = 0.11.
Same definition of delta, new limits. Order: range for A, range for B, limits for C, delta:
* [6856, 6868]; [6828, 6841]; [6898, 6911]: 0.9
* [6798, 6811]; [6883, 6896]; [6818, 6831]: 0.2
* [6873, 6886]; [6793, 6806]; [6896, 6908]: 1.3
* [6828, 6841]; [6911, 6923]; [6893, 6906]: 0.4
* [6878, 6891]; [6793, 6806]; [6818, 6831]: 0.8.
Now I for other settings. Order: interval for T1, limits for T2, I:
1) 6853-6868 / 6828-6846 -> 0.14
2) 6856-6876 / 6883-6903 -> 0.00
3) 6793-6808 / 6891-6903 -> 0.04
